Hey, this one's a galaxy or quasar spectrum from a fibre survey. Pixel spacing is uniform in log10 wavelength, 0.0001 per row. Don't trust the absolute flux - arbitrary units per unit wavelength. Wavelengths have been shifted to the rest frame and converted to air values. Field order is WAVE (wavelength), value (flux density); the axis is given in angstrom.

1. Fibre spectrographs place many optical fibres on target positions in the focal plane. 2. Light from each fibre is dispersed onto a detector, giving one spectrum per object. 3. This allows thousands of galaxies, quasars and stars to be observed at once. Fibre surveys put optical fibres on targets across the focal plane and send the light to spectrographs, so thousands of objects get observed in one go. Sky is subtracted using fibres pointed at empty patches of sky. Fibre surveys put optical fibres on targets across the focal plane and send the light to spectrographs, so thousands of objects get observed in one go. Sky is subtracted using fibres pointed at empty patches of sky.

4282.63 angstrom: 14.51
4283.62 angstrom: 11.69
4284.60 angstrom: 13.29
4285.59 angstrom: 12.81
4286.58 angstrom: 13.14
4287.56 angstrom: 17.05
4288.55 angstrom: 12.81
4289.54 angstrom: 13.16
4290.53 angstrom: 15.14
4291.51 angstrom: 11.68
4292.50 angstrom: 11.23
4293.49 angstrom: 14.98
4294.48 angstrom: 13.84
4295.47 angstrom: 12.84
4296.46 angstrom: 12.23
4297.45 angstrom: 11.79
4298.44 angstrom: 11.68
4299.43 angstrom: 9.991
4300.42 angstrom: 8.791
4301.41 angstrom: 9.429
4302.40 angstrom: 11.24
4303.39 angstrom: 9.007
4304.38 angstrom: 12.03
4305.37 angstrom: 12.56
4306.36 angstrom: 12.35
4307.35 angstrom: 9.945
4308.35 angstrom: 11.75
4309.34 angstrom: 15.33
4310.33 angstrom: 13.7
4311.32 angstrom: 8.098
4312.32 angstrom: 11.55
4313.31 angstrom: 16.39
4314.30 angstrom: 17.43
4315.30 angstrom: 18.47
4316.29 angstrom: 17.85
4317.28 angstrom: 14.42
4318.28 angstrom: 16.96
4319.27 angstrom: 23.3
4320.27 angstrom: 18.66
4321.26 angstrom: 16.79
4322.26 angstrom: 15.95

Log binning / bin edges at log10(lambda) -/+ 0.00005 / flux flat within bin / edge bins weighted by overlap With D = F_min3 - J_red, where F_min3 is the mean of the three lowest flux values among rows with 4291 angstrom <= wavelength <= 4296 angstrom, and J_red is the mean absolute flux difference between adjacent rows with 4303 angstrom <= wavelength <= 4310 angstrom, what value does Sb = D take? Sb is 10.0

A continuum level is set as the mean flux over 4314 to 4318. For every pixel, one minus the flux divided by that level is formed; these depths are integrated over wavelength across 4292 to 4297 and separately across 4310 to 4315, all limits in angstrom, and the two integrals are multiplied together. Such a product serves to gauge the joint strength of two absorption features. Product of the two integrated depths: 1.2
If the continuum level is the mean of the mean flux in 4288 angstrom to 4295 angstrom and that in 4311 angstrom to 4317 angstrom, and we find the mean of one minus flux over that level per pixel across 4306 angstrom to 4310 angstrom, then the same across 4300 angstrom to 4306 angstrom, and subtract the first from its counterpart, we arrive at 0.13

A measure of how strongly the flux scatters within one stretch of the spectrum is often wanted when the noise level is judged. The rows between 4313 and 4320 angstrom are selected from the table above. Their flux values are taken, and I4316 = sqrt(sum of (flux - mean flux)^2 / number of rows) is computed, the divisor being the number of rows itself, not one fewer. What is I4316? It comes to 2.53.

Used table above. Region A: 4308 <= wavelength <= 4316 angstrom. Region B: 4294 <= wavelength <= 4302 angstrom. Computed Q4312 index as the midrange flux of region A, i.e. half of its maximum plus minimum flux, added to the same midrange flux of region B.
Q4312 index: 24.6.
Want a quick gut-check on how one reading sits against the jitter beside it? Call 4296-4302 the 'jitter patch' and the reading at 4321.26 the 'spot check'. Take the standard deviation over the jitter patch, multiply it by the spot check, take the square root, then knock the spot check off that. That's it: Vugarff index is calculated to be -12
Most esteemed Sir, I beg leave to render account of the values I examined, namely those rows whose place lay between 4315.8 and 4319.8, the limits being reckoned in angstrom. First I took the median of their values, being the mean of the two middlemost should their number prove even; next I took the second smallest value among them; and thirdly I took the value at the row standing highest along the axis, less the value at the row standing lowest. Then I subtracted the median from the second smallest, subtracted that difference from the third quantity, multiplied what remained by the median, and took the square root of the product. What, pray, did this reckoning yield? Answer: 10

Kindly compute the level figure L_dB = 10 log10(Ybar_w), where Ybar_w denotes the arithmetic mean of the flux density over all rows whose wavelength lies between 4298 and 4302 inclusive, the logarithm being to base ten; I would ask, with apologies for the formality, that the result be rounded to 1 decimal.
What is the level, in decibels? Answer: 10.0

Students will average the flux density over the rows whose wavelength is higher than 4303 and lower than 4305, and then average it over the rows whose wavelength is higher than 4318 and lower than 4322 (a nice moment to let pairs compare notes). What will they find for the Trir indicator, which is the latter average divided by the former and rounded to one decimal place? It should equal 1.8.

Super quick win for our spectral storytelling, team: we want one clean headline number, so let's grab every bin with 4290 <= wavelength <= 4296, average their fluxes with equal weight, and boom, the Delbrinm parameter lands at 13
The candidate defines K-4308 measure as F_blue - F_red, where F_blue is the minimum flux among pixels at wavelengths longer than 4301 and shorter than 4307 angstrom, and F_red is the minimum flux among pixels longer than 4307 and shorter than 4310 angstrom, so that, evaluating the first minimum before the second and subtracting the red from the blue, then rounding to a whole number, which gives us -1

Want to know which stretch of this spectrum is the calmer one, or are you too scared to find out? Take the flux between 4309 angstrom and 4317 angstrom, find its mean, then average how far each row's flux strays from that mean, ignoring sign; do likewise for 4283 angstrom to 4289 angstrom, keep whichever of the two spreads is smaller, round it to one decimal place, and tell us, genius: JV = 1.2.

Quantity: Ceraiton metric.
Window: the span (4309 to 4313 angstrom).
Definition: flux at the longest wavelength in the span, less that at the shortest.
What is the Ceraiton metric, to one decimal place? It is -3.8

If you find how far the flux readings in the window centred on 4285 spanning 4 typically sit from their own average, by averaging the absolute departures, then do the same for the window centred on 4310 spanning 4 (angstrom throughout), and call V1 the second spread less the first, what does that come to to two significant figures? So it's 1.8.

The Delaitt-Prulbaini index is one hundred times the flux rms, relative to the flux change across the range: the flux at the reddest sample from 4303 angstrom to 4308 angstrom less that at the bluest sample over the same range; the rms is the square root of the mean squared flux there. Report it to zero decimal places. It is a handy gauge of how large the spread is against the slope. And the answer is 1201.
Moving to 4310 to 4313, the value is -528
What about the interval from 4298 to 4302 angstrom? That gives -446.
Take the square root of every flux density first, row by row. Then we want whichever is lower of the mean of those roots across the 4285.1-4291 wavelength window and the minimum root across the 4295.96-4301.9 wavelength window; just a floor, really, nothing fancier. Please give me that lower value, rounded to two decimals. 2.96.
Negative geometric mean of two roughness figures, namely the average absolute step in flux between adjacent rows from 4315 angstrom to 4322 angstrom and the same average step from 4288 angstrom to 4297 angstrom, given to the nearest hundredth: -2.27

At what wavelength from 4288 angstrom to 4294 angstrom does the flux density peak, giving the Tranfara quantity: 4290.53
